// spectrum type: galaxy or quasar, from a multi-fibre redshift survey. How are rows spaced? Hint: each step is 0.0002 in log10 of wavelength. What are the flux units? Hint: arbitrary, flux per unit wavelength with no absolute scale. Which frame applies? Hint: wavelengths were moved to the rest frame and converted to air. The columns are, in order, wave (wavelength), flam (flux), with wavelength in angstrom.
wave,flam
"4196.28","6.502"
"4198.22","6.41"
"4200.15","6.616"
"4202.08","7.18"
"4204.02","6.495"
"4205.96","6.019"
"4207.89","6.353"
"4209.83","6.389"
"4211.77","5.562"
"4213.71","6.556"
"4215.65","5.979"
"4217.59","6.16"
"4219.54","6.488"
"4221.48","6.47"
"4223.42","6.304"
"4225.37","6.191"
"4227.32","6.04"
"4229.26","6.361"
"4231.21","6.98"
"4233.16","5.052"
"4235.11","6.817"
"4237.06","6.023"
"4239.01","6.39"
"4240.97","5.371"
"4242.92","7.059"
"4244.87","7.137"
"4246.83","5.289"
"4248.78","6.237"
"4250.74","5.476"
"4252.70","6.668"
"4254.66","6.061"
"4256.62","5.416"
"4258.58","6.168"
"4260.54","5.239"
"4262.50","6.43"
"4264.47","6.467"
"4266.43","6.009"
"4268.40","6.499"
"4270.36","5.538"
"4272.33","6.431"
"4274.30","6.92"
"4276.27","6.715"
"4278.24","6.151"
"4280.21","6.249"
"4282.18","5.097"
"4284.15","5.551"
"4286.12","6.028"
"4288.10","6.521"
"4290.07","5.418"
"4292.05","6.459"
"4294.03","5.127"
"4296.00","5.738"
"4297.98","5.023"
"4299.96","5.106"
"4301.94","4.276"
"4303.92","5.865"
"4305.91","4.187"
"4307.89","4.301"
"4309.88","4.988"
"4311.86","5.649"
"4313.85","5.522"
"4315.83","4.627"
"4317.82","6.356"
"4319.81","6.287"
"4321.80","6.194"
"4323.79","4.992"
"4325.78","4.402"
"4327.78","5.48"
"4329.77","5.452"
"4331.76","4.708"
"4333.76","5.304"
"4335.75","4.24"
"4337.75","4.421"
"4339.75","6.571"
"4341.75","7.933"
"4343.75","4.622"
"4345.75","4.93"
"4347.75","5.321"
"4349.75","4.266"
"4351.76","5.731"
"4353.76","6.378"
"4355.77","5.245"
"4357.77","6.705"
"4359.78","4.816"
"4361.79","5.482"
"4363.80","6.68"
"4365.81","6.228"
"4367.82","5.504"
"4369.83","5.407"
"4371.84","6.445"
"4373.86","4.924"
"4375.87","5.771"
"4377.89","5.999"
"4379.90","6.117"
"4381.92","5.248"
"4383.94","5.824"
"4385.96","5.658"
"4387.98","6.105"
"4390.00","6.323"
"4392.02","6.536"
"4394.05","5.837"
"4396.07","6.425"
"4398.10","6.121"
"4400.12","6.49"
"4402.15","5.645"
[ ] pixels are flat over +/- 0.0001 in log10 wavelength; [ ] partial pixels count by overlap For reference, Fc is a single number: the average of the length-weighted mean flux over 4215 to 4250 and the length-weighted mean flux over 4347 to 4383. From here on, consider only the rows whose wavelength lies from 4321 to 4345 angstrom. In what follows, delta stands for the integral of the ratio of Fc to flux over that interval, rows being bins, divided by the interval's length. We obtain 1.15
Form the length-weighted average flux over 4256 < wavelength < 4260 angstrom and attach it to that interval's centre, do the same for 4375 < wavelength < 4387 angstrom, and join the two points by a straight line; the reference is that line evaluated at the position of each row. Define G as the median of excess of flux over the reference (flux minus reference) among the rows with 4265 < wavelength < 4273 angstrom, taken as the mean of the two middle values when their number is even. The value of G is 0.5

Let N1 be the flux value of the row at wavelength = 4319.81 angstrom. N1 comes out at 6.287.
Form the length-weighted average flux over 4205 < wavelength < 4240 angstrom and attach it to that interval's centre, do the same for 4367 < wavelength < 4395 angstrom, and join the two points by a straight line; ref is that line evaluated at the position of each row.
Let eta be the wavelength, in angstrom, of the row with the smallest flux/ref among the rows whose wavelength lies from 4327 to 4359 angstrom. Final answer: 4335.75 angstrom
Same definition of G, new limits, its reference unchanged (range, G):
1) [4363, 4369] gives 0.5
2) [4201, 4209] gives 0.7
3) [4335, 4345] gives -1.1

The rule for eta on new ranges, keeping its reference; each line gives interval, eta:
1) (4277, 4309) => 4305.91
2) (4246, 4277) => 4260.54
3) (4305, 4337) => 4305.91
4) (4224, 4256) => 4233.16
